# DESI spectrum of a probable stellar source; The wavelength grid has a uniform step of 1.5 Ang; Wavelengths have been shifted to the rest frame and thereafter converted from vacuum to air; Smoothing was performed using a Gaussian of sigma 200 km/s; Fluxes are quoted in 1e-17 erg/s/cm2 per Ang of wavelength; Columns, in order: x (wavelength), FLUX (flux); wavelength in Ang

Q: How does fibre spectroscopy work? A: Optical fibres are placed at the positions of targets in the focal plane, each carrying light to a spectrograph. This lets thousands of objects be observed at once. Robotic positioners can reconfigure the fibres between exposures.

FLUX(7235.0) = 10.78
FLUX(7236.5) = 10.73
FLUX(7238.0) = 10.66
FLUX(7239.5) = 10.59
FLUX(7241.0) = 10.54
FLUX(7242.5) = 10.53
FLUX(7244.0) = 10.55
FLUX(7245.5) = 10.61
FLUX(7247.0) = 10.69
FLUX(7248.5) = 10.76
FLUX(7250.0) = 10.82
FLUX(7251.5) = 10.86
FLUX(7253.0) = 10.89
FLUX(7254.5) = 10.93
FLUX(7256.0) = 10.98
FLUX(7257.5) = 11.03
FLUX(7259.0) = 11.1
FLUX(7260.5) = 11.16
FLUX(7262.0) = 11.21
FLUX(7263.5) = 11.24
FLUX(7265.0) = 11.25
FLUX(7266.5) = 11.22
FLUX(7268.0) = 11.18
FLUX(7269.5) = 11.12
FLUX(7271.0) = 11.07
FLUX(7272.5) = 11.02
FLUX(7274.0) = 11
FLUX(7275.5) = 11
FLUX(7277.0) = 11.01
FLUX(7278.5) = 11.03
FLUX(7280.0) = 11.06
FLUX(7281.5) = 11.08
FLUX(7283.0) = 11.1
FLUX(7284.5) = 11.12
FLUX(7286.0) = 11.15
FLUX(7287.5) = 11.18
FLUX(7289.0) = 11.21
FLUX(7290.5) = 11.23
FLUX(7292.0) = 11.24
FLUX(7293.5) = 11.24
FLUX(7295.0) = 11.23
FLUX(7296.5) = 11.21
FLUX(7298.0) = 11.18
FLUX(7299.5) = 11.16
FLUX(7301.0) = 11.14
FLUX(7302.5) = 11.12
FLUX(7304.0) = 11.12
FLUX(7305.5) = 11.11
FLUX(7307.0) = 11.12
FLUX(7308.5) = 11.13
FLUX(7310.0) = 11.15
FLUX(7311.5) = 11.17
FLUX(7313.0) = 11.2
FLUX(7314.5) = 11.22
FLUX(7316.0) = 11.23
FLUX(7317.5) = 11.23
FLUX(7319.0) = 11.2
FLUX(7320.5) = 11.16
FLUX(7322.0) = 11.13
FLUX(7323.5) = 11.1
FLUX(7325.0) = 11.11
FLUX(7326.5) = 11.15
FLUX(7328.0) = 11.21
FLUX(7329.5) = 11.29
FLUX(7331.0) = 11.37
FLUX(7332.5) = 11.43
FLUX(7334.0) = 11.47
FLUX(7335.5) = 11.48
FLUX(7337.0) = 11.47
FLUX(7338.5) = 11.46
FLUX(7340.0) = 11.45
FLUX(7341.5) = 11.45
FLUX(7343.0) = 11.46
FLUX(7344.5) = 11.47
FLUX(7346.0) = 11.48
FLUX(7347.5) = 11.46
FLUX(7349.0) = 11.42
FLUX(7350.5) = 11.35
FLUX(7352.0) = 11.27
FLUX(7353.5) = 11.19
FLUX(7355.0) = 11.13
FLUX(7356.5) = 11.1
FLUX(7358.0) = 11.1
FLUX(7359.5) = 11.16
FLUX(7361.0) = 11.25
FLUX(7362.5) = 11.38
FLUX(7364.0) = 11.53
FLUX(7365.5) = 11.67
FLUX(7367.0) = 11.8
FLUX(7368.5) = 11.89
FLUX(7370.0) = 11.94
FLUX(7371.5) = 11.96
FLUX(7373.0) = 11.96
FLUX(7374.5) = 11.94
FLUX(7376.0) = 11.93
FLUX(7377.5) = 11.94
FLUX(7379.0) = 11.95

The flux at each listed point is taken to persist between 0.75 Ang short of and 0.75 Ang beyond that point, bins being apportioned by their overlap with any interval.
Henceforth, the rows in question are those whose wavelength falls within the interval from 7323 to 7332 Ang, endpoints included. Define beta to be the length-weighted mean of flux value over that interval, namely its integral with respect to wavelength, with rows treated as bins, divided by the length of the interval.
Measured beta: 11.21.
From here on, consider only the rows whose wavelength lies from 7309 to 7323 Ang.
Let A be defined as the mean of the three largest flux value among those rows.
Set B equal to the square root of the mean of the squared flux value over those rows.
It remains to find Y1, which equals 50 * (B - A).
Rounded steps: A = 11.2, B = 11.2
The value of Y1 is -1.9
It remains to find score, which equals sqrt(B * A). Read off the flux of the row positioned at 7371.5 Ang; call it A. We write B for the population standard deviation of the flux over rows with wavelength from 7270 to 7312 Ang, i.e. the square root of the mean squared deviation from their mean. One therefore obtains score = 0.93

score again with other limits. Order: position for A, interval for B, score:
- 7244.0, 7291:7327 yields 0.70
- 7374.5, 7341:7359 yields 1.33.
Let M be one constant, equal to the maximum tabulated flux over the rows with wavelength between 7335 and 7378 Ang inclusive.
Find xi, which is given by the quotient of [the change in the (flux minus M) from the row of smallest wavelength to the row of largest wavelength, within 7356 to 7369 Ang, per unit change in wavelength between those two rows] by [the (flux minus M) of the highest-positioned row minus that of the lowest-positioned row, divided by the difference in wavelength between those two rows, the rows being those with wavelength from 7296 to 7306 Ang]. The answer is -5.9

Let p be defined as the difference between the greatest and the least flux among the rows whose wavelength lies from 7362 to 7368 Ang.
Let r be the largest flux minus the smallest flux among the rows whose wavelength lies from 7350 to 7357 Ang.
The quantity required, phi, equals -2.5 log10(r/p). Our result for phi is 0.6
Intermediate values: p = 0.42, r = 0.25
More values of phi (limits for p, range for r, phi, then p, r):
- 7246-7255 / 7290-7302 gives 1.0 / 0.24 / 0.10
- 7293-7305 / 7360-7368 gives -1.7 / 0.12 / 0.55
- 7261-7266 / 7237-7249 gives -1.9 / 0.04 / 0.23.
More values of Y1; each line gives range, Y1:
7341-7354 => -3.8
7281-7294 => -3.2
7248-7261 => -7.4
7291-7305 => -2.7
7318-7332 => -4.9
